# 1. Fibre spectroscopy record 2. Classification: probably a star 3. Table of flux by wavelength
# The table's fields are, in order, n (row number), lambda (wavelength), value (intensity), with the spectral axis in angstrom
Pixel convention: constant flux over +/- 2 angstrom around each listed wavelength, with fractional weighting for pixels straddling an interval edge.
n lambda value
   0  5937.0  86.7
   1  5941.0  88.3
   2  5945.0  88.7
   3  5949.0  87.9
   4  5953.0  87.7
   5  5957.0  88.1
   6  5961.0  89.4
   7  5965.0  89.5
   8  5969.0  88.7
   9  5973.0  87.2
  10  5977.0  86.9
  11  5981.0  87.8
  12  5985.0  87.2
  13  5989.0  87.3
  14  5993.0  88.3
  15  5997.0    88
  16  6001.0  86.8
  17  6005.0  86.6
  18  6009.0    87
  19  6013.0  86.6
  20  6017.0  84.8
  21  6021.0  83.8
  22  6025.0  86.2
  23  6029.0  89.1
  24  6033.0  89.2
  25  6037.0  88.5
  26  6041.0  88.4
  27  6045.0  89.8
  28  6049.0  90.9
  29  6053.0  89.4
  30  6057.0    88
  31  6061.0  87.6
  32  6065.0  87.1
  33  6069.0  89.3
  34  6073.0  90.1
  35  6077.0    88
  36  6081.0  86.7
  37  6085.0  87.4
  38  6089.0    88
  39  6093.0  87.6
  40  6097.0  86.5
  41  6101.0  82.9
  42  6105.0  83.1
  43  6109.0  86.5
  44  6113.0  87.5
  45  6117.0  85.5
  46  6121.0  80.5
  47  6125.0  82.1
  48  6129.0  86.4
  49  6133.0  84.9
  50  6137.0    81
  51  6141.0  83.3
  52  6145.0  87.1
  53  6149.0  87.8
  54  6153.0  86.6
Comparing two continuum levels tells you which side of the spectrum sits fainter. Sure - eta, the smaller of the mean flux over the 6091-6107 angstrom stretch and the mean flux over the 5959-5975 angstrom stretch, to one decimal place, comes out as 85.0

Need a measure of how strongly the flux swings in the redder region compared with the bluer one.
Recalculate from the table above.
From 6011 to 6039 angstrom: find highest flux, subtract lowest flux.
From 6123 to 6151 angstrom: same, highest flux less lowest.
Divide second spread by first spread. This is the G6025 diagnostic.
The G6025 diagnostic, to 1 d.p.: 1.3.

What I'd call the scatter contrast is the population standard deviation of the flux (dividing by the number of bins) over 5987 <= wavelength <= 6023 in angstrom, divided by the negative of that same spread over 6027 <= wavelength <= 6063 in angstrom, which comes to -1.4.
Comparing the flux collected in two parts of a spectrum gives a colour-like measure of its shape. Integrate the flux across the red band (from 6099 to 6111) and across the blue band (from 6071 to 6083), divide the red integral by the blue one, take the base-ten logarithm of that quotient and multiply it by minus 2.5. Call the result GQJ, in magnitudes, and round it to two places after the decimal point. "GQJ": 0.05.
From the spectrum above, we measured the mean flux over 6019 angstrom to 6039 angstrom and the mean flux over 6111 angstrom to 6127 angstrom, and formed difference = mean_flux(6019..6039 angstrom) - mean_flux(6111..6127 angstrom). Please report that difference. 3.5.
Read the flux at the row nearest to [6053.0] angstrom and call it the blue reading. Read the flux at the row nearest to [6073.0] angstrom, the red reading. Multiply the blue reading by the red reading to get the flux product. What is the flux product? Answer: 8055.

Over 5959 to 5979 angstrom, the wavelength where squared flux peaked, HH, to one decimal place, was 5965.0 angstrom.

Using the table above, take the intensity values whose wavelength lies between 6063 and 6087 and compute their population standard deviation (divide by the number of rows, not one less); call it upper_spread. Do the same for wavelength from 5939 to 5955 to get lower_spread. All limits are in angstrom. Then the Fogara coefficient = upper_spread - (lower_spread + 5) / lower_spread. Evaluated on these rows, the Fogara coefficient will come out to -13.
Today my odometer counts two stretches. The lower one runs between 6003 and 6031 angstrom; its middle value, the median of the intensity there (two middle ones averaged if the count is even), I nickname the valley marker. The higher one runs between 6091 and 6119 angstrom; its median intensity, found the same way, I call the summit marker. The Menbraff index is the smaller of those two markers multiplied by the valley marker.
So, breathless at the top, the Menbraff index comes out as 7491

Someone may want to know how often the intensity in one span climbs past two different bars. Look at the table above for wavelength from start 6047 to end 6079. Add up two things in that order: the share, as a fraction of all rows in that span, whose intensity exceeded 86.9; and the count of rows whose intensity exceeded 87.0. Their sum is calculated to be 9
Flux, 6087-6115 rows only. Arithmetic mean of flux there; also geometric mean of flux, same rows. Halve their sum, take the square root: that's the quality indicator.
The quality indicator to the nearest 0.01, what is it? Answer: 9.27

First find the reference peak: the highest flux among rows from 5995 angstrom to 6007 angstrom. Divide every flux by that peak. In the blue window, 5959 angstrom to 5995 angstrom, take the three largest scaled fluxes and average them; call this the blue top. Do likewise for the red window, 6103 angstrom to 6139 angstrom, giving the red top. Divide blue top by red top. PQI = 1.03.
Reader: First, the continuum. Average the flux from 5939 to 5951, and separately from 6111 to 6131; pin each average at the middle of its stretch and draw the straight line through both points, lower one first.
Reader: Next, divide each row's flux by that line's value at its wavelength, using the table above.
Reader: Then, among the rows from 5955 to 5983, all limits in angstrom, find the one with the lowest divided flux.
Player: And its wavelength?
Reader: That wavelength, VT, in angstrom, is 5977.0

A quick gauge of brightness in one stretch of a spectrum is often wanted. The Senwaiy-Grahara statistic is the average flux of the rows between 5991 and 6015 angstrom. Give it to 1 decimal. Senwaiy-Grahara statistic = 87.2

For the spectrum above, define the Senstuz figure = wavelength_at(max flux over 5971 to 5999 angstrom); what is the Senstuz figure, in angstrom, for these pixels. 5993.0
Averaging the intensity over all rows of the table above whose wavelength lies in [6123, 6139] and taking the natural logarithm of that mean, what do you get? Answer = 4.43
